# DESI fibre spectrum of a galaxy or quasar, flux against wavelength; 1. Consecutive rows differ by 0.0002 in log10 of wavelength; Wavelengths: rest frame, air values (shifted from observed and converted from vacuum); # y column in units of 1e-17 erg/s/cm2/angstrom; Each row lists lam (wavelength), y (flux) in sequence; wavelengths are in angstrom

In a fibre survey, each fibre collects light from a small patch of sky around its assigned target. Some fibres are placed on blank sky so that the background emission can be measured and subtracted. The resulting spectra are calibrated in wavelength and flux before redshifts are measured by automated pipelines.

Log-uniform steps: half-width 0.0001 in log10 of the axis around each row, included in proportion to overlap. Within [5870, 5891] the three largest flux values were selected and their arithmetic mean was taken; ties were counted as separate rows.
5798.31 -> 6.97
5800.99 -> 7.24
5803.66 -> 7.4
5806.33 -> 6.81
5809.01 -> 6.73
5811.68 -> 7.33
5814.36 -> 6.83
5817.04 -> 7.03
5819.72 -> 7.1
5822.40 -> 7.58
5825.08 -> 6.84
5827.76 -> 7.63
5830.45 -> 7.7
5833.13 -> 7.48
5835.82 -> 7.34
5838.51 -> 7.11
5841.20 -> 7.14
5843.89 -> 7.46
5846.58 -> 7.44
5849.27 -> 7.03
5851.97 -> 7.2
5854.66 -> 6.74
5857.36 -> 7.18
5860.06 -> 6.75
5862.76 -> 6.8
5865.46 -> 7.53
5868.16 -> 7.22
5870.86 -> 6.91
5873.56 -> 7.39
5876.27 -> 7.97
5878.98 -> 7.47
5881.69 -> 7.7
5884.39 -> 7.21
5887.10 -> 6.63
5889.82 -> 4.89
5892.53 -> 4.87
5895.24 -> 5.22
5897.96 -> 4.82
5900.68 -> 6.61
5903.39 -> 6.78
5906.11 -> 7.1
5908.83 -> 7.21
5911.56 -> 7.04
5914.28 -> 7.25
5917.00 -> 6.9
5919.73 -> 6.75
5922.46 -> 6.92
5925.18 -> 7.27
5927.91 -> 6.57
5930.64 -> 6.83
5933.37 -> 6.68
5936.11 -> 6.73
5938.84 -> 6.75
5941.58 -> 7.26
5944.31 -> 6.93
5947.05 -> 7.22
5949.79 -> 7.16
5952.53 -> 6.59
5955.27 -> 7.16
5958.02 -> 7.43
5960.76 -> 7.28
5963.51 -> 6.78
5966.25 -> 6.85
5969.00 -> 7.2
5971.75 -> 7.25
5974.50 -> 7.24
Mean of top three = 7.71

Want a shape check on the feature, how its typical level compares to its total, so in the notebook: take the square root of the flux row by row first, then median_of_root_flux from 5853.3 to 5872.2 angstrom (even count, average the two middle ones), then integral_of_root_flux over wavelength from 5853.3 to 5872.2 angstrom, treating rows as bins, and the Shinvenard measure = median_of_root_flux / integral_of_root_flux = 0.0525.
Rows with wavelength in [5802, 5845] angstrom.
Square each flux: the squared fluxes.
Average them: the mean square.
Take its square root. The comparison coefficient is 7.23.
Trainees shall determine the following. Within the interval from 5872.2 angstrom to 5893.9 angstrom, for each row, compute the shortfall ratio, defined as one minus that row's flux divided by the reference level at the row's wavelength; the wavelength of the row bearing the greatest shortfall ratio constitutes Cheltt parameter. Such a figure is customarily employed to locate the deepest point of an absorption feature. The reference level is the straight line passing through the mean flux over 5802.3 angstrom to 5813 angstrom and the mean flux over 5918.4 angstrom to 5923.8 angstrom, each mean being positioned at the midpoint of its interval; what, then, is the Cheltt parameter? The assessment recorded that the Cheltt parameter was 5892.53 angstrom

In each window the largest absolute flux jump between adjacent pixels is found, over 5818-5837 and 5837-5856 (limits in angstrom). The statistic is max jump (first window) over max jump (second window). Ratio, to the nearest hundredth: 1.72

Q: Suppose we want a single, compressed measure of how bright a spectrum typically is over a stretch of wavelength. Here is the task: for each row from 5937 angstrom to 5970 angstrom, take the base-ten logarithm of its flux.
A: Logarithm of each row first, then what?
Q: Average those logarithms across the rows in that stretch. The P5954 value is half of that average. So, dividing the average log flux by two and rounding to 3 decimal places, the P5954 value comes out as 0.424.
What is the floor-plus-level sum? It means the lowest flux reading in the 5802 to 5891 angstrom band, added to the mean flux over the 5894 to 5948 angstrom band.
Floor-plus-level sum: 11.6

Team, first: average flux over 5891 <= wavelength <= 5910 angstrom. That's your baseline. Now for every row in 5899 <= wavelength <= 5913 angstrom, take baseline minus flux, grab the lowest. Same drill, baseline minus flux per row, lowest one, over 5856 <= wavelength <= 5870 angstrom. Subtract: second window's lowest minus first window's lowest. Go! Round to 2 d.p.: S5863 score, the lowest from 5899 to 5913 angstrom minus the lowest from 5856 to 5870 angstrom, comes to 0.32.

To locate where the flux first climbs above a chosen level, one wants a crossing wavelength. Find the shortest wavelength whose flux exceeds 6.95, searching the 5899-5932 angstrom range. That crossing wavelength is 5906.11 angstrom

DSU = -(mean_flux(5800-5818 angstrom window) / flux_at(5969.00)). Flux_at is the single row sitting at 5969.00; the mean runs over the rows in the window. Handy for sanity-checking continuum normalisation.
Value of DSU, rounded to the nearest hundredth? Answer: -0.98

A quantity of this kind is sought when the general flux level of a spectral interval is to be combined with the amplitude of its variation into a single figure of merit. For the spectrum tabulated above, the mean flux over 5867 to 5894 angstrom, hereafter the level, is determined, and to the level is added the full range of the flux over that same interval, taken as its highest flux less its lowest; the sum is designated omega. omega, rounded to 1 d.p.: 9.9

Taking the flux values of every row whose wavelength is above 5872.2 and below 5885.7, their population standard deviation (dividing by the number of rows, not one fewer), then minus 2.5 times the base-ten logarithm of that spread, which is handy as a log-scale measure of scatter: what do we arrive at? 1.45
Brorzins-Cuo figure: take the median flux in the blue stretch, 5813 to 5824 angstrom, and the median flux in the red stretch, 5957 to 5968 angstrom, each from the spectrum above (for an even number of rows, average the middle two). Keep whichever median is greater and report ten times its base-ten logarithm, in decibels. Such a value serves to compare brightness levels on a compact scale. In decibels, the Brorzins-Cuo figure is 8.49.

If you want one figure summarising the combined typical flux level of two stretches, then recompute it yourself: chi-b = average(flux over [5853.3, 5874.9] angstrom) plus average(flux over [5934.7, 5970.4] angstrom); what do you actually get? 14.1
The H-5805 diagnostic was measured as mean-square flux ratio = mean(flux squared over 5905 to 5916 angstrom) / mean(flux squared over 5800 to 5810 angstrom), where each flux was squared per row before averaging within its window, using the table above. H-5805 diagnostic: 1.03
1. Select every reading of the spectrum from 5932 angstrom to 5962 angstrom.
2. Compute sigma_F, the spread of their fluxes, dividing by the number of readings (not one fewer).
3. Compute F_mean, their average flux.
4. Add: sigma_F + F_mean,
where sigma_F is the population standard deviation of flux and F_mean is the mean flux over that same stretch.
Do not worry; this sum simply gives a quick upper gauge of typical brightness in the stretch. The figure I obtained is 7.3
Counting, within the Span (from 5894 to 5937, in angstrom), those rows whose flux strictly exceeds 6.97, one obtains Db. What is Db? 5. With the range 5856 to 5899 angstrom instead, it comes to 8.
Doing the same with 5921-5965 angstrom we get 7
